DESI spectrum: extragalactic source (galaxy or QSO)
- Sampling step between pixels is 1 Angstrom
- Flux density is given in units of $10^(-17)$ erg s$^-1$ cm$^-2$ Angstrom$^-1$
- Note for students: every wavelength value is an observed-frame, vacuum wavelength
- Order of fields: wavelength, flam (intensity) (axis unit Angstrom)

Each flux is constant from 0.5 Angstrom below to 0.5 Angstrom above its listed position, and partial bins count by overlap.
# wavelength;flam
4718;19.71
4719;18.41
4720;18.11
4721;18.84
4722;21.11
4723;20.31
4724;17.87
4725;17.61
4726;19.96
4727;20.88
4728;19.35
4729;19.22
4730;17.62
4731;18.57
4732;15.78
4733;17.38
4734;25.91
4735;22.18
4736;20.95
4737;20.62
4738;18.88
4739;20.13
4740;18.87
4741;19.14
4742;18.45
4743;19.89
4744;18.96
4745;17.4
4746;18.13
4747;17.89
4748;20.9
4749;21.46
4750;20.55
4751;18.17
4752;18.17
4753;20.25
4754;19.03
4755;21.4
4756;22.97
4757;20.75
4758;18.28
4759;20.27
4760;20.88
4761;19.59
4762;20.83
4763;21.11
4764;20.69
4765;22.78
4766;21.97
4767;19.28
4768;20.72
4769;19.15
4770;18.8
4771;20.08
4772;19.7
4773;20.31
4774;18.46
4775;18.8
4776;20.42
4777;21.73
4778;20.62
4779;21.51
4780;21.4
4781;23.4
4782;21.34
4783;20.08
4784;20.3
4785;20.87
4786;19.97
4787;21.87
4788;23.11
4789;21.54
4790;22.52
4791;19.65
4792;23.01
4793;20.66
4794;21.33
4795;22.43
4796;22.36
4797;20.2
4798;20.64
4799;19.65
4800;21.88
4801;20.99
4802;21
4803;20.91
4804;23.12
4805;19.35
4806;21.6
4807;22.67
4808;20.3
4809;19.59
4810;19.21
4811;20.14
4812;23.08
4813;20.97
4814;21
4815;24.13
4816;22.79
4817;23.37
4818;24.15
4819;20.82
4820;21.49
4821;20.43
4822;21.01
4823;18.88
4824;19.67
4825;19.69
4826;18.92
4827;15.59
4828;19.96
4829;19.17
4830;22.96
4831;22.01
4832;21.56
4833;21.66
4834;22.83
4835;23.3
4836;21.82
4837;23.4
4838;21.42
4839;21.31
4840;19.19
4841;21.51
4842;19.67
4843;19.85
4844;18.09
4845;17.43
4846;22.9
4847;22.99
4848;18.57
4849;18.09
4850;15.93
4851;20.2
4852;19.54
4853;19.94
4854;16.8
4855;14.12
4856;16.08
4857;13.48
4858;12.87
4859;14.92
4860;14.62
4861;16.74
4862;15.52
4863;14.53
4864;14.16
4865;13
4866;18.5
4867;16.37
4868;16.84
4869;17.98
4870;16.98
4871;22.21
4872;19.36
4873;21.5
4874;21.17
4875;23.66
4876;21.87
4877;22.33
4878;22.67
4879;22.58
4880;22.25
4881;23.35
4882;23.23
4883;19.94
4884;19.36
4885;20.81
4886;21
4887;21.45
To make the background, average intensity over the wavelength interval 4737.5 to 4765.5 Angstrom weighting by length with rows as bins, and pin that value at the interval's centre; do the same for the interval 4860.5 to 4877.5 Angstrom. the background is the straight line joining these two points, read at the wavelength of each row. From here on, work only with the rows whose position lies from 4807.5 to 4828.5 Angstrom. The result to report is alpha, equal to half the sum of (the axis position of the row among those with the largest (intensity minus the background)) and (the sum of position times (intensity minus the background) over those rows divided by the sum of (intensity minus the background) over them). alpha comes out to 4816.8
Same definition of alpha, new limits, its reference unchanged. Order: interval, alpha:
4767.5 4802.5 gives 4785.2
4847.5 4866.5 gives 4855.4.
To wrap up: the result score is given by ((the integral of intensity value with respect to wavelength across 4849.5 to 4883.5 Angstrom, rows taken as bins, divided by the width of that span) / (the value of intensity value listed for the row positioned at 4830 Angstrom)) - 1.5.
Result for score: -0.70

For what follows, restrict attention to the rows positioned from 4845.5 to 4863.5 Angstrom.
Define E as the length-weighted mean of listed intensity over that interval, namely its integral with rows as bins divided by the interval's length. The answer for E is 17.1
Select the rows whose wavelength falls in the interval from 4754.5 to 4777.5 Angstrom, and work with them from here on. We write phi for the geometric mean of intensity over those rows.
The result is 20.4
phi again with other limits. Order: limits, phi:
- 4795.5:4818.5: 21.4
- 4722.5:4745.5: 19.3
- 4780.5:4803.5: 21.3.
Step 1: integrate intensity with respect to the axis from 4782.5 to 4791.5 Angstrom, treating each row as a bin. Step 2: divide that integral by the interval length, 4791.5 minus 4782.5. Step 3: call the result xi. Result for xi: 21.1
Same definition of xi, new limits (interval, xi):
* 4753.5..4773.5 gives 20.4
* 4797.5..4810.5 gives 20.8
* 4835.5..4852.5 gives 20.1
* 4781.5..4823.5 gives 21.3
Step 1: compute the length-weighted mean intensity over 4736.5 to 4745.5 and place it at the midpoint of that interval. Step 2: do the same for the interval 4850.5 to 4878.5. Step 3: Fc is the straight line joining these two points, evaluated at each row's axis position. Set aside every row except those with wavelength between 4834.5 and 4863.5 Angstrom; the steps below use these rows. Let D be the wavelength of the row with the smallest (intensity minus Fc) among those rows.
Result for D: 4858 Angstrom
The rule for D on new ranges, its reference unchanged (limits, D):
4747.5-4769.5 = 4751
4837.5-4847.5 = 4845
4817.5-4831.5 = 4827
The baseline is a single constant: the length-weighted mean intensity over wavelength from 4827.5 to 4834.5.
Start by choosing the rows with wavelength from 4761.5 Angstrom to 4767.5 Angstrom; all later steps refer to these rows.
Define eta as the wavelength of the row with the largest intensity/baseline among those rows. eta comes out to 4765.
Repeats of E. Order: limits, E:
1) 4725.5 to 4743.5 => 19.7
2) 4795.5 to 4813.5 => 21.0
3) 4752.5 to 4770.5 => 20.5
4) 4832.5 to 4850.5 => 20.6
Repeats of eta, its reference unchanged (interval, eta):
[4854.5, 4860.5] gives 4856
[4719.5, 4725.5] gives 4722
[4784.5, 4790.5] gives 4788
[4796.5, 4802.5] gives 4800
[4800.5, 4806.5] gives 4804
